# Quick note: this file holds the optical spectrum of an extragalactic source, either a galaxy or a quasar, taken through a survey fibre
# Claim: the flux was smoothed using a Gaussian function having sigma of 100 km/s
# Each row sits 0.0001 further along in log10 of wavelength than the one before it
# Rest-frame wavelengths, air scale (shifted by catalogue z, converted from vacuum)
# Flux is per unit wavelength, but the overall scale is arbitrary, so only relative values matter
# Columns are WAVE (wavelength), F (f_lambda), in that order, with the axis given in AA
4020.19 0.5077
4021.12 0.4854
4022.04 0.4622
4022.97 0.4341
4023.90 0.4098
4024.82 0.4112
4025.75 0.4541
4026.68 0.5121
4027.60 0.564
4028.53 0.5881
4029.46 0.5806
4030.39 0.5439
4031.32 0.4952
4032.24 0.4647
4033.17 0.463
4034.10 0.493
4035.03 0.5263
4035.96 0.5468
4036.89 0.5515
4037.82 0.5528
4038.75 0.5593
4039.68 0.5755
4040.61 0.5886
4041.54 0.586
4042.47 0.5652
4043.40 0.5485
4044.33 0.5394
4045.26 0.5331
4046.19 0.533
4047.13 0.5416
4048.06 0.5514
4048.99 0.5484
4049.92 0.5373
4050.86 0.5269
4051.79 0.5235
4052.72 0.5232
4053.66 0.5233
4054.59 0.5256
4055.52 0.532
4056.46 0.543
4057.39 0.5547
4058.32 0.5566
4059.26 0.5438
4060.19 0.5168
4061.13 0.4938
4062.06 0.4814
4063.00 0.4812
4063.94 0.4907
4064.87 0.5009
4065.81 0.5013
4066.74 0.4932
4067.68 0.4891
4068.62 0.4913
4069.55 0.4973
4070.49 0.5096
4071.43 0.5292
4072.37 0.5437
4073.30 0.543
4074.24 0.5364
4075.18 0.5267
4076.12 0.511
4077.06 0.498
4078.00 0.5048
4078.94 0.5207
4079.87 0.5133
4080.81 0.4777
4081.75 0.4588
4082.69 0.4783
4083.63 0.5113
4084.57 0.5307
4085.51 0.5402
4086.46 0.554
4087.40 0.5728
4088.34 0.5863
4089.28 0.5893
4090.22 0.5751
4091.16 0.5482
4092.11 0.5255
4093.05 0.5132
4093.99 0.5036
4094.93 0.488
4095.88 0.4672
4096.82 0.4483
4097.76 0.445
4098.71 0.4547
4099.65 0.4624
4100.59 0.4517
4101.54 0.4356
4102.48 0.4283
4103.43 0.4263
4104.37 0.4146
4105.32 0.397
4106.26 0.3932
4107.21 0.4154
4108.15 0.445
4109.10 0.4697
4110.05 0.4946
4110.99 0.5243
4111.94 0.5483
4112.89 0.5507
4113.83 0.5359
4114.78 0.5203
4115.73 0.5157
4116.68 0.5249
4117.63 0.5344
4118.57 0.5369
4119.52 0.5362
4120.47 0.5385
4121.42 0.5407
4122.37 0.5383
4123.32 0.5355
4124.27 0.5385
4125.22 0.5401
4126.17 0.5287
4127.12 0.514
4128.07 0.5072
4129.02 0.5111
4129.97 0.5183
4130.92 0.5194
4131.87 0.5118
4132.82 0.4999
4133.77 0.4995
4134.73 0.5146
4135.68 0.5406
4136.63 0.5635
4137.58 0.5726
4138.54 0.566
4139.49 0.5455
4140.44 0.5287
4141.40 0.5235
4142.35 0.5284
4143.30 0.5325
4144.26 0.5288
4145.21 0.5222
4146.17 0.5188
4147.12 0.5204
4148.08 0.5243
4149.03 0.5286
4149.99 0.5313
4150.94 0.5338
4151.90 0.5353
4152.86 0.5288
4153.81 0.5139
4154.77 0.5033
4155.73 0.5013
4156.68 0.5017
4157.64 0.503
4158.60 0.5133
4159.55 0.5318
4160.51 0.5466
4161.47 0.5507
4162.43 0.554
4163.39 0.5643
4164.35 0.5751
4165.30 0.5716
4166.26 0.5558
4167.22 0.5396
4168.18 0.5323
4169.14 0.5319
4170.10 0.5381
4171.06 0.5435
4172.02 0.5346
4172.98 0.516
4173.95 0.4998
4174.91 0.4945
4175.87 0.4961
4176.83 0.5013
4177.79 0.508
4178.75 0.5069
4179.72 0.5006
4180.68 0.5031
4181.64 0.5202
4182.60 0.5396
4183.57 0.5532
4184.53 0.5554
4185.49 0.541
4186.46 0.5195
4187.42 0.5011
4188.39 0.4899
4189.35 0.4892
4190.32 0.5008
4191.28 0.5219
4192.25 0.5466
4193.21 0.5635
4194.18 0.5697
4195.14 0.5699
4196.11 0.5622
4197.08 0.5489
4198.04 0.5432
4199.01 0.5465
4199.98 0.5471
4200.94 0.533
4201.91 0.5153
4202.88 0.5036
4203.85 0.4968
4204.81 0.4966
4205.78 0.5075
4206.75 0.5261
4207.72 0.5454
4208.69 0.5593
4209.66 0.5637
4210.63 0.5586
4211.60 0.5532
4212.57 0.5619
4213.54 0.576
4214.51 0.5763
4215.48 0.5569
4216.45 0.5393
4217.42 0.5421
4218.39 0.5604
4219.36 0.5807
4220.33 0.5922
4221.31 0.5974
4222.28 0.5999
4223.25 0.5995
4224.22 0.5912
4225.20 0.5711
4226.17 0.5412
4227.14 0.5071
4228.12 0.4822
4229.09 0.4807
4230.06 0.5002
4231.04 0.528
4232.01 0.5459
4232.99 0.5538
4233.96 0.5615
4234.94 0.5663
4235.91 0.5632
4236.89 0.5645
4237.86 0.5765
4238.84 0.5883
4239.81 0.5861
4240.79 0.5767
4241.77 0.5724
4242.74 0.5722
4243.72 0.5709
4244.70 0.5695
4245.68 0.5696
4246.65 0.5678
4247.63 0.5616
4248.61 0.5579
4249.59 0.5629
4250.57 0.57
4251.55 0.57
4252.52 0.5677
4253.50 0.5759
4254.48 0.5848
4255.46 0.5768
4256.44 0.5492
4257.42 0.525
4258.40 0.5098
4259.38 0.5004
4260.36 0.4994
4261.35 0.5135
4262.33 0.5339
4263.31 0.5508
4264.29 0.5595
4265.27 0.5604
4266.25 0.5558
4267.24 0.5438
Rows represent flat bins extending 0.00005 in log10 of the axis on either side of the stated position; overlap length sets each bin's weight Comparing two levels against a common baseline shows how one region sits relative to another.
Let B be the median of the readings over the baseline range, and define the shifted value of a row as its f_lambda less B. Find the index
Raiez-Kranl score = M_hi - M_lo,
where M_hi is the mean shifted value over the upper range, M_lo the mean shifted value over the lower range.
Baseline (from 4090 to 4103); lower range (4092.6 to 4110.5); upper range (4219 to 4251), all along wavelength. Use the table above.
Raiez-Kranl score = 0.111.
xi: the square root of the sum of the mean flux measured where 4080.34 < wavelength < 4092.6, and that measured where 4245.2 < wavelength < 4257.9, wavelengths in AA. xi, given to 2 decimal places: 1.05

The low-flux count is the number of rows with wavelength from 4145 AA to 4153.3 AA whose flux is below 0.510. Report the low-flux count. 0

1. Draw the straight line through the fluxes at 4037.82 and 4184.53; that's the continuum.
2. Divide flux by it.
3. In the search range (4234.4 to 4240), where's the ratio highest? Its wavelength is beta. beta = 4238.84 AA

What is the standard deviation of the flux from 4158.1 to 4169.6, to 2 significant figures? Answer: 0.018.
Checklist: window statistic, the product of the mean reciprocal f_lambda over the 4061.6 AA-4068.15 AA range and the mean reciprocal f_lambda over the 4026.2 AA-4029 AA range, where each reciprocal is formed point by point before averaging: 3.68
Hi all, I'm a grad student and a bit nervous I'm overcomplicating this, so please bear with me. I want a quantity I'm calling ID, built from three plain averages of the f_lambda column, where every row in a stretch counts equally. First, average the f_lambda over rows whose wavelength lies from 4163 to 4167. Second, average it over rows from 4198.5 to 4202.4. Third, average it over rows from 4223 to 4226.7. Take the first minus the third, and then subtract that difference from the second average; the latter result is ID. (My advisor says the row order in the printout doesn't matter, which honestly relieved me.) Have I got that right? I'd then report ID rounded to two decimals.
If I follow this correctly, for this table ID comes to 0.54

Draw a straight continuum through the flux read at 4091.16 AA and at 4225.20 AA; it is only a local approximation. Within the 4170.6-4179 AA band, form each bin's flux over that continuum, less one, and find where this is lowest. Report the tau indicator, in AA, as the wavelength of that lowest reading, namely 4174.91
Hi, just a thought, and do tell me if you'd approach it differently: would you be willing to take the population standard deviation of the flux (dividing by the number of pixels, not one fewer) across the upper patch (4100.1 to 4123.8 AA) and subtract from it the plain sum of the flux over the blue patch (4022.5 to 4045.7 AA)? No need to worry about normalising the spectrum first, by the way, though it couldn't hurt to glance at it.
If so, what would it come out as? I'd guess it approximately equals -13.0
